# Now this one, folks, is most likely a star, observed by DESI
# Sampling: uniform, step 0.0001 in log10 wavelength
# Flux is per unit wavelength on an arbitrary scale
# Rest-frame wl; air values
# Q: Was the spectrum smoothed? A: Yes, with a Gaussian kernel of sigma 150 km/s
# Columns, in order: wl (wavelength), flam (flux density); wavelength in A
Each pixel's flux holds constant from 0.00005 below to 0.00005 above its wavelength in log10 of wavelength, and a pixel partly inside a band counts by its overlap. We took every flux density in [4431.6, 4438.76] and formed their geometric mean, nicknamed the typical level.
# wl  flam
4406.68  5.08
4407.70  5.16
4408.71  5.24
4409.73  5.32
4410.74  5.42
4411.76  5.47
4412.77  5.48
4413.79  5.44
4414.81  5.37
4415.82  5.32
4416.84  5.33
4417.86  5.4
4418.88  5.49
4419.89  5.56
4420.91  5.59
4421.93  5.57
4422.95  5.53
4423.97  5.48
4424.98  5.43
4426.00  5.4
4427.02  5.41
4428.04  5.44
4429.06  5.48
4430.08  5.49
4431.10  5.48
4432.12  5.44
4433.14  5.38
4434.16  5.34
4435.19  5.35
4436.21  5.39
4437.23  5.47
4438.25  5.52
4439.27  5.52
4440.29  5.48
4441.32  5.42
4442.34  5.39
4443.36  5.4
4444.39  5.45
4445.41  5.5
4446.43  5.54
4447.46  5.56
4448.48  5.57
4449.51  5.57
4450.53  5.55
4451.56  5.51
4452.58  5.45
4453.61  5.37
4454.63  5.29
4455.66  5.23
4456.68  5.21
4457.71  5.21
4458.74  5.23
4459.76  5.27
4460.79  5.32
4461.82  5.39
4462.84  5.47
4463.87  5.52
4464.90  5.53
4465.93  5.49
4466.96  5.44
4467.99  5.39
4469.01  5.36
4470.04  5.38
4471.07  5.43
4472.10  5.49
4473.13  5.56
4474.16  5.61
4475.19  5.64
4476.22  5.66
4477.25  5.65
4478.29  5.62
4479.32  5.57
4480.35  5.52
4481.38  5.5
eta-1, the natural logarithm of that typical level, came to 1.689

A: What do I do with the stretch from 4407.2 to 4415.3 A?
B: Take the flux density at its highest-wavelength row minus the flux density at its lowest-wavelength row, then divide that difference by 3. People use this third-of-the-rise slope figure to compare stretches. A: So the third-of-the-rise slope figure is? 0.07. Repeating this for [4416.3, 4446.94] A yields 0.07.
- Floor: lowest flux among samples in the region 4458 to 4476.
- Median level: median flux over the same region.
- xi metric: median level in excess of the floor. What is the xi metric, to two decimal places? 0.21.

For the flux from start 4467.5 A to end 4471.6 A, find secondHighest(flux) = 5.39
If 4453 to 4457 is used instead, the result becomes 5.29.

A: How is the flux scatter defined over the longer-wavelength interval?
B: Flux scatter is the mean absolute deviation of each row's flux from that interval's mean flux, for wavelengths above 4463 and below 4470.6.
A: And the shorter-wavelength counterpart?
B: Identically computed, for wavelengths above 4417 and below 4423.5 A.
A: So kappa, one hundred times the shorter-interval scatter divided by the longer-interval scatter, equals 88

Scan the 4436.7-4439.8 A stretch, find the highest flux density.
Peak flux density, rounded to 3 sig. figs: 5.52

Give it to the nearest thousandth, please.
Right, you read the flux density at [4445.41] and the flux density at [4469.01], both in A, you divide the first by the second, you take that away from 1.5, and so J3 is 0.474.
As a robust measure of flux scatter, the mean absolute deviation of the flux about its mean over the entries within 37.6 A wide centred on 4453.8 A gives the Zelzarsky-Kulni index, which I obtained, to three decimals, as 0.086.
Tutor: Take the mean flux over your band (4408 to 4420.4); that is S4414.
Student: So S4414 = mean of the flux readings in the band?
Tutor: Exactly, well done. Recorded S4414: 5.40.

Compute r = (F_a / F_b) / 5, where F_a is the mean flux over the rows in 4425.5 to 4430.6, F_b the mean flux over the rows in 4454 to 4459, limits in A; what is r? 0.208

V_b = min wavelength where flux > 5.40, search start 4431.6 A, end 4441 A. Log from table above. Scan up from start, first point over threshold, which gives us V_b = 4432.12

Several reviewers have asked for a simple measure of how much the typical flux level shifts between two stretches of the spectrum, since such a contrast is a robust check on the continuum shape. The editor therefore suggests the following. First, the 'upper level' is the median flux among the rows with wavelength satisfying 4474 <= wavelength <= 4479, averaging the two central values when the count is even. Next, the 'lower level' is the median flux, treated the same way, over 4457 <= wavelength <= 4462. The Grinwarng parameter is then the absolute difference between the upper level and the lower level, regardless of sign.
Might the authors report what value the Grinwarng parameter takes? 0.37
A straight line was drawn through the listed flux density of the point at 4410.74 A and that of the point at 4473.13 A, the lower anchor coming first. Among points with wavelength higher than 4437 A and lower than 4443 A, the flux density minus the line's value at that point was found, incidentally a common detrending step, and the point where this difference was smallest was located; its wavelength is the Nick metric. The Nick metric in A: 4442.34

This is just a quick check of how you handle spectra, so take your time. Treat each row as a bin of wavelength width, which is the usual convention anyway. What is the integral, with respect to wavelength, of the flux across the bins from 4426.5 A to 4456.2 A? 162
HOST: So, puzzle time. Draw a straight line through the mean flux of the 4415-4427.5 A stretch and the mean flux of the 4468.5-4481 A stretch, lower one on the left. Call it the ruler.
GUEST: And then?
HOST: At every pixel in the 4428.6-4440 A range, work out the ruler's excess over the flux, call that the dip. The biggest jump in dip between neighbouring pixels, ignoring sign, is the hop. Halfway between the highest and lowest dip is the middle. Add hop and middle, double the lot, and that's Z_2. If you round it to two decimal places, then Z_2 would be 0.26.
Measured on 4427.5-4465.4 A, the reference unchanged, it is 0.40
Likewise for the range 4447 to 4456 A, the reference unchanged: 0.38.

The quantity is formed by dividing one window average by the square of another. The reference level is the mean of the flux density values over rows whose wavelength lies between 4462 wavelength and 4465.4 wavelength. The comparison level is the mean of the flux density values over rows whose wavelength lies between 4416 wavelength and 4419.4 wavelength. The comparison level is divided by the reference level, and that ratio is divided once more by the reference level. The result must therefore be 0.178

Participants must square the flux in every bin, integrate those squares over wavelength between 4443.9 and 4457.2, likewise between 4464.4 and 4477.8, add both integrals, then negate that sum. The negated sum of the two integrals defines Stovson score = -802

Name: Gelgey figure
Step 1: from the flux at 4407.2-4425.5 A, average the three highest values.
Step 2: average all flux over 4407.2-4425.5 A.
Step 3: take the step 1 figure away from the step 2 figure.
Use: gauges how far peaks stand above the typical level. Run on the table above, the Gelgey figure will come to -0.15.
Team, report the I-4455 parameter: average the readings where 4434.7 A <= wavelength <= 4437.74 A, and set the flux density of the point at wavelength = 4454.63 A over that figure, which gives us 0.98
